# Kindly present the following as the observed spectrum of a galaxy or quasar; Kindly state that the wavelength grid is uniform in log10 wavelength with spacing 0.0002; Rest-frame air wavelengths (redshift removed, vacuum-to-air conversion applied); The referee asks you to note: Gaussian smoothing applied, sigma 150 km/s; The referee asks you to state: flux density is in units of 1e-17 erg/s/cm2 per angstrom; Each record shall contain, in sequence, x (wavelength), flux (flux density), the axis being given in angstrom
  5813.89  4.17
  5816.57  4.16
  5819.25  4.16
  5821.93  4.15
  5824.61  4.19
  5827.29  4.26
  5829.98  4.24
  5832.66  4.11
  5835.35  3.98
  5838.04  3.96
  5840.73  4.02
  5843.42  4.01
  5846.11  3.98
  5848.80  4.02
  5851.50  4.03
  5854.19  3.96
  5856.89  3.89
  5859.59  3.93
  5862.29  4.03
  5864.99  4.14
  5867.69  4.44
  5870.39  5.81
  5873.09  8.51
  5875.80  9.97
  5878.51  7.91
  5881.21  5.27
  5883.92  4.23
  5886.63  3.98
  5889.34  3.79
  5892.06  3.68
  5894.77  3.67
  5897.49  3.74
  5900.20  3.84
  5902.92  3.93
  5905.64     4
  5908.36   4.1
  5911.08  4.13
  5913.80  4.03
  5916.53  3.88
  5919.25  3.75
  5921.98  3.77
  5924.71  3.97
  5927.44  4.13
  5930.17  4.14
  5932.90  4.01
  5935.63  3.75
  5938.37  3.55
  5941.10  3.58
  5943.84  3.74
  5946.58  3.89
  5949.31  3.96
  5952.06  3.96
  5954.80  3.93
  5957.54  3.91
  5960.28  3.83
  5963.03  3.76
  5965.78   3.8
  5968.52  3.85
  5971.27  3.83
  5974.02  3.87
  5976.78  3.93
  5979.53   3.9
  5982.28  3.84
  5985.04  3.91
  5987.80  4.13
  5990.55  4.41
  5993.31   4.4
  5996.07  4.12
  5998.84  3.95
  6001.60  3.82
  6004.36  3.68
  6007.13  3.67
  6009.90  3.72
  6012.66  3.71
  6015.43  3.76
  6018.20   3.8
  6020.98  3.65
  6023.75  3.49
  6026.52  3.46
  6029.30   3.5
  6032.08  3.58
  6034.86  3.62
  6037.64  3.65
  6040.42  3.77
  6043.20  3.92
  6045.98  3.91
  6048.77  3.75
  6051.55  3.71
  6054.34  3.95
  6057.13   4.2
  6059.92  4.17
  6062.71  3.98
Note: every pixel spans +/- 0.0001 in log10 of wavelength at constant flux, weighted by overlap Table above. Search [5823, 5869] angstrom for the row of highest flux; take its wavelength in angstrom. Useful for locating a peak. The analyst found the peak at 5867.69 angstrom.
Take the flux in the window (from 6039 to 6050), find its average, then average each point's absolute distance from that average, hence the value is 0.08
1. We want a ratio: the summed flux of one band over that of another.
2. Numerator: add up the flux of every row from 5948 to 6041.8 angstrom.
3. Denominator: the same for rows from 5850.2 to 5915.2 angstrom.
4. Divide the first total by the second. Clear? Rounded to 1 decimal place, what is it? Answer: 1.2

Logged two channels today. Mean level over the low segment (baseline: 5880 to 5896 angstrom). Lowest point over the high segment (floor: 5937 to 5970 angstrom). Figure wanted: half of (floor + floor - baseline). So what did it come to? 1.50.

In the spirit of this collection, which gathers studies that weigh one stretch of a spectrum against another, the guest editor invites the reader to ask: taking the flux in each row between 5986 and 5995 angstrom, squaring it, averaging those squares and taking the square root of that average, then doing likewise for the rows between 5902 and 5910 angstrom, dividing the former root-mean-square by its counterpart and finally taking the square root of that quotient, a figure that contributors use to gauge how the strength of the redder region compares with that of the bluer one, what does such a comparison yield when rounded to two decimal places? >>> 1.04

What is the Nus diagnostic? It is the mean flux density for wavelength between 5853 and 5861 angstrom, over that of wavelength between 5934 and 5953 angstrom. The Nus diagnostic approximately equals 1.04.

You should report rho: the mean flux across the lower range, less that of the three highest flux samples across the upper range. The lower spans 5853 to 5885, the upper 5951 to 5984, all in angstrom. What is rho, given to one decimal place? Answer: 1.6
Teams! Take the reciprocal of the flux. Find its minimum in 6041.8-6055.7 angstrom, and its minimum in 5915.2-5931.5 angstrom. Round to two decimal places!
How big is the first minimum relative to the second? 1.05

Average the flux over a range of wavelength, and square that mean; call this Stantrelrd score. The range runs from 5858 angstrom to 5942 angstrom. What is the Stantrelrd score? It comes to 20.3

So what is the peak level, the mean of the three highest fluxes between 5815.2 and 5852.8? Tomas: 4.23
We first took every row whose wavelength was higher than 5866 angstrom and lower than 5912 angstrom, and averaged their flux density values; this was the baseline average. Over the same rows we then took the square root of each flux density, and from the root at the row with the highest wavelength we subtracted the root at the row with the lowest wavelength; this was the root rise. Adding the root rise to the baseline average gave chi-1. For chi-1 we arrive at 4.93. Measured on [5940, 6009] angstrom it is 3.93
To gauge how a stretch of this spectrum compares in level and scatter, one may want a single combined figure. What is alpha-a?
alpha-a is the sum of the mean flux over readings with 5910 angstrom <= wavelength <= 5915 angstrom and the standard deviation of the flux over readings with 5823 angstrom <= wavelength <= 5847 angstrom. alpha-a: 4.2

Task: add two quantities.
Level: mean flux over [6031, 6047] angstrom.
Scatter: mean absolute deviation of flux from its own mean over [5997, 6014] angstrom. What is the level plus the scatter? 3.83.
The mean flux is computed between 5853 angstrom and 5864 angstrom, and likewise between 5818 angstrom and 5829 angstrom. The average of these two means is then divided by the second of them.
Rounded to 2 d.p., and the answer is 0.97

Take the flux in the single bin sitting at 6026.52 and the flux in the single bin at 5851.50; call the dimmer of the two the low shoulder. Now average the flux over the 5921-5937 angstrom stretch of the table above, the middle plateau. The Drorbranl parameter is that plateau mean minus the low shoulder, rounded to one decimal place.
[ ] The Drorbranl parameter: 0.5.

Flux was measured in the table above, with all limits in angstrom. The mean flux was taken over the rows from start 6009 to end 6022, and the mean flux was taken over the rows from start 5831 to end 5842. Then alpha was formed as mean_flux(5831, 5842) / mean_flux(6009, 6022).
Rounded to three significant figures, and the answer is 1.08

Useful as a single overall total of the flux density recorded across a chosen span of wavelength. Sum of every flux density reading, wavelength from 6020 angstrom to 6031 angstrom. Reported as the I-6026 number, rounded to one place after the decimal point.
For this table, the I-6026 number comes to 14.1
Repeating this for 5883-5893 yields 15.7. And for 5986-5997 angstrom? 17.1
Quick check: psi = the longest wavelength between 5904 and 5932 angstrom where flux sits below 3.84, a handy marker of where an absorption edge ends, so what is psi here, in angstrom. 5921.98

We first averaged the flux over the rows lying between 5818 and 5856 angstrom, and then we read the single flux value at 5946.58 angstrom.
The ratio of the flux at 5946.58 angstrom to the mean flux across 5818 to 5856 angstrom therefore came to 0.95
